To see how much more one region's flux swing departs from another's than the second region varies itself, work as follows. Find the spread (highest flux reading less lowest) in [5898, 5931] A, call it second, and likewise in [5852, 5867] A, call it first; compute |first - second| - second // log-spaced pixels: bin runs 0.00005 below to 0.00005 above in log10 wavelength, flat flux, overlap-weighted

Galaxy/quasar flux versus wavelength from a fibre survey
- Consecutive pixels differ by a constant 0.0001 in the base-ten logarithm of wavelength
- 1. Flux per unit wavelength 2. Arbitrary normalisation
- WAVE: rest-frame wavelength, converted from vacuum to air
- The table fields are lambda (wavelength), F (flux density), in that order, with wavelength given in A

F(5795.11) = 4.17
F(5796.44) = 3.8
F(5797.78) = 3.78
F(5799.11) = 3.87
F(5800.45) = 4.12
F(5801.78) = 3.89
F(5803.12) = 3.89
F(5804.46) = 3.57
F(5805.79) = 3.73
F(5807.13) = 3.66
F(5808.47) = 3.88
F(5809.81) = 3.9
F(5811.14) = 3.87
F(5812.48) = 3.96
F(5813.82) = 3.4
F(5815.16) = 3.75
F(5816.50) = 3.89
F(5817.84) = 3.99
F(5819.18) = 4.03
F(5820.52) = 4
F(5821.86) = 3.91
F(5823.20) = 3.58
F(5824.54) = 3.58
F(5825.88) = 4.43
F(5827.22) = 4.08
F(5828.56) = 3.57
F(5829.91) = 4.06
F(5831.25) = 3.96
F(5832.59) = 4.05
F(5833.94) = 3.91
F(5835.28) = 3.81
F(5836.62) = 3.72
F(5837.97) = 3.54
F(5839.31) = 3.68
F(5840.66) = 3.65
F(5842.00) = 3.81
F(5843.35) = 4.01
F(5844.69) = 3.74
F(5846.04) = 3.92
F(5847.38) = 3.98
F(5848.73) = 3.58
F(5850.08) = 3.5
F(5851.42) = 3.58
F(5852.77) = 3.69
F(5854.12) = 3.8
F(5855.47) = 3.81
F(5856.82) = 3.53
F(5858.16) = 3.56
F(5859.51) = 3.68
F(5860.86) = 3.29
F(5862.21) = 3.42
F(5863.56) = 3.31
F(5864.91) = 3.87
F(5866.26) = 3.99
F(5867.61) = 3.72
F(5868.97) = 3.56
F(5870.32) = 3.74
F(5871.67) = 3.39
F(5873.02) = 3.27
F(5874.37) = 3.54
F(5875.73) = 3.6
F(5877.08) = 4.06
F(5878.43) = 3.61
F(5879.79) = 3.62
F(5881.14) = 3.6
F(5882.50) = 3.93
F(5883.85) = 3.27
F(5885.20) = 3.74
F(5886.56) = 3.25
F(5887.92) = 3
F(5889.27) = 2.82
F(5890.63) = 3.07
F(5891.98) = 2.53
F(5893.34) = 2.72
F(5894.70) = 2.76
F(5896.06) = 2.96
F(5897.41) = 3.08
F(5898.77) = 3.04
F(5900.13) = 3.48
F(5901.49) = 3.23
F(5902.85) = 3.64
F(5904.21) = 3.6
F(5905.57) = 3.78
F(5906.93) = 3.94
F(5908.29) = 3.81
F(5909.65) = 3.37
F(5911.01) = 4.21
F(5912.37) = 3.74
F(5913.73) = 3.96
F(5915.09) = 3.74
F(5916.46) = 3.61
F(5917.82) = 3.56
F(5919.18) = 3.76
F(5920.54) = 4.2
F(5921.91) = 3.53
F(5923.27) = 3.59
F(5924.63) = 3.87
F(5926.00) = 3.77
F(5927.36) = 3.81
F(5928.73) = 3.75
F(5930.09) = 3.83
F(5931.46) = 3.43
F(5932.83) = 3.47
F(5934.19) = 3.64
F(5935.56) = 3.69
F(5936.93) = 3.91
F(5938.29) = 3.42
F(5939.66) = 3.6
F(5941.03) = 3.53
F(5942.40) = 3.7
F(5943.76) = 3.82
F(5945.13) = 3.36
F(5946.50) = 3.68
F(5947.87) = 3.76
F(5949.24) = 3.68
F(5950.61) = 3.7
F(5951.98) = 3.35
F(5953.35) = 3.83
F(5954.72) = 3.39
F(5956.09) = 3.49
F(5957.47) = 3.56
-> -0.70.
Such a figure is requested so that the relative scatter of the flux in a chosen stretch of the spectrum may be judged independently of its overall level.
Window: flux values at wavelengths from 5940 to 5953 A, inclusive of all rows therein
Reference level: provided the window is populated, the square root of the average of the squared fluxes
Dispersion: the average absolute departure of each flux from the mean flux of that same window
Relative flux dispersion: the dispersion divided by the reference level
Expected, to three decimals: 0.038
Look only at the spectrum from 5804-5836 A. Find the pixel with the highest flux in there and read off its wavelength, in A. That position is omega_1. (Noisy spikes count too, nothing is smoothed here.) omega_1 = 5825.88 A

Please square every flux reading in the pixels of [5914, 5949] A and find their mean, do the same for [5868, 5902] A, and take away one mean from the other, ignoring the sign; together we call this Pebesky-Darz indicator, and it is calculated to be 2.4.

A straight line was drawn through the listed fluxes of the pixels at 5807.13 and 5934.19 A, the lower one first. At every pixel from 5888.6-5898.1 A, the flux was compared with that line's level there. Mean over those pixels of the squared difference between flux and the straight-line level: 0.67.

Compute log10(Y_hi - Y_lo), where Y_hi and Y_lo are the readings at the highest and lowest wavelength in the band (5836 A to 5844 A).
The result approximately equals -0.54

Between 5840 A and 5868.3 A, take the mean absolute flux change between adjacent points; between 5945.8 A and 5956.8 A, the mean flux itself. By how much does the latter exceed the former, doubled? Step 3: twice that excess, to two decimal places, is 6.85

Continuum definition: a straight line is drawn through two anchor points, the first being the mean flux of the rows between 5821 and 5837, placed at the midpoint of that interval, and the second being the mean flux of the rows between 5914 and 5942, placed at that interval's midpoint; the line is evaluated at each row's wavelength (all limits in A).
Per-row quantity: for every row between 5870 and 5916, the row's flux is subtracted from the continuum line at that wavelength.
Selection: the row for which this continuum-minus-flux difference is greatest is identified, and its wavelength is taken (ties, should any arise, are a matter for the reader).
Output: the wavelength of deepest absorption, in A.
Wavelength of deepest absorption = 5891.98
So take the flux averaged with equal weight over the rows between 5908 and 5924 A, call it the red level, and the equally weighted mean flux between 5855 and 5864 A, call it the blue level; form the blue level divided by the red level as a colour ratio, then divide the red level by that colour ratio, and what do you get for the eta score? 4.02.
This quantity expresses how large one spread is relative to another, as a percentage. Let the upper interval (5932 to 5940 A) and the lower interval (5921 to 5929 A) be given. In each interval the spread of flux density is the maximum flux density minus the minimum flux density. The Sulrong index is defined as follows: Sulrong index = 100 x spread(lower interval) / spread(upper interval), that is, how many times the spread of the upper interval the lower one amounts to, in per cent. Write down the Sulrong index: 69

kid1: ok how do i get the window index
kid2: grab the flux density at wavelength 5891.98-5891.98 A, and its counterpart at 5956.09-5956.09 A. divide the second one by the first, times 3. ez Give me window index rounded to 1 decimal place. 4.1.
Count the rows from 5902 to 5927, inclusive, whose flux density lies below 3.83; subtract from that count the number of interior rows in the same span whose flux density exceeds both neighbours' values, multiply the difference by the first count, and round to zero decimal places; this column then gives 104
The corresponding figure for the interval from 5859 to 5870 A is 24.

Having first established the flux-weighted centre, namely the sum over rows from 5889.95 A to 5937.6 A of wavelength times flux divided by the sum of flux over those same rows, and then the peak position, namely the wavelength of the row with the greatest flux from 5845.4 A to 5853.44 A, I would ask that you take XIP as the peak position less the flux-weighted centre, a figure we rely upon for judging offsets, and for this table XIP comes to -67.3 A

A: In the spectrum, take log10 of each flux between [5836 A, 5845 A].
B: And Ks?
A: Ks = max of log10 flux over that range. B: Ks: 0.603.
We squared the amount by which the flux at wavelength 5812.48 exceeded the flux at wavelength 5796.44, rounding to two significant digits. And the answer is 0.026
